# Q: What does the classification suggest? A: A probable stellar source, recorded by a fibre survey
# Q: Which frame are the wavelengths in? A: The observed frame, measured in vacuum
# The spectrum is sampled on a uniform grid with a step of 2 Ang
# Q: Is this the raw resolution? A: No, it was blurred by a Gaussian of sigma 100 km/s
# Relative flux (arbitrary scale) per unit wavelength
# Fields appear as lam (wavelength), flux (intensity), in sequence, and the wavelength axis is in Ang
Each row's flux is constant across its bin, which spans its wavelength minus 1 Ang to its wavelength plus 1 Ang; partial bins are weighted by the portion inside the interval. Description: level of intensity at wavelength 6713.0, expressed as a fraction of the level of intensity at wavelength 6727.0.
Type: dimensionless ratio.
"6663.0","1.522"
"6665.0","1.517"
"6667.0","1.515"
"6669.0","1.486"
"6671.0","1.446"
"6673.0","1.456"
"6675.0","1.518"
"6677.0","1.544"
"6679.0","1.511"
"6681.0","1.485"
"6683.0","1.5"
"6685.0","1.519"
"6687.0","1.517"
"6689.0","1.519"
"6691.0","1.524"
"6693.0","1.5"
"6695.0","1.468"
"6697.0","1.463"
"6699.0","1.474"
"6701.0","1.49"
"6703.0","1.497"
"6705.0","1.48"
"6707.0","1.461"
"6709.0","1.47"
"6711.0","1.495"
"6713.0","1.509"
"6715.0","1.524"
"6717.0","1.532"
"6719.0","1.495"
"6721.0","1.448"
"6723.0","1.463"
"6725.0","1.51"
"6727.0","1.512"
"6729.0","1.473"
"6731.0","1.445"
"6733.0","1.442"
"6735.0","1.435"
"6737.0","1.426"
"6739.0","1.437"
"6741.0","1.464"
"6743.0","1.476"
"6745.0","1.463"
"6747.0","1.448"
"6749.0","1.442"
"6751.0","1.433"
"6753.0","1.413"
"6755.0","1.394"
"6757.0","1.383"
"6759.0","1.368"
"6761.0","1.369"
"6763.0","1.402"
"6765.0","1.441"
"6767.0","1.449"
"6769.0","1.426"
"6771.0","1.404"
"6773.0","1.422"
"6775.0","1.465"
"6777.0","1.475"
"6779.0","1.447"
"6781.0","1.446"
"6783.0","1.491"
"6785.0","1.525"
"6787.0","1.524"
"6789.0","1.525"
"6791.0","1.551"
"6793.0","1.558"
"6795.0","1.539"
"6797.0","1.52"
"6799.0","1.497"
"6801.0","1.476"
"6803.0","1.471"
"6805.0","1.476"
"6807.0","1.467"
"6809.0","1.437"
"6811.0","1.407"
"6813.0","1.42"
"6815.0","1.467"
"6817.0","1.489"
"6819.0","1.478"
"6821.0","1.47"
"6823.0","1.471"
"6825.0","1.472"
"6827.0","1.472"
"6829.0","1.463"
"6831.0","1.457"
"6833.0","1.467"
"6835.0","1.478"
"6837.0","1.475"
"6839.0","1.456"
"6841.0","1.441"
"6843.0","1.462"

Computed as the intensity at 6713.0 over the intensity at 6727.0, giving 1.00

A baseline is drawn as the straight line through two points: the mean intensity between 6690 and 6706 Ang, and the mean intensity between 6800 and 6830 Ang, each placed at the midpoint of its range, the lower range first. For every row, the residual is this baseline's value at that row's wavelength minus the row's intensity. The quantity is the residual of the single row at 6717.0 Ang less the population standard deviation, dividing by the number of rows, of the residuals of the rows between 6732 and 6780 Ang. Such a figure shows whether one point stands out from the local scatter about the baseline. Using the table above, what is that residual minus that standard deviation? -0.08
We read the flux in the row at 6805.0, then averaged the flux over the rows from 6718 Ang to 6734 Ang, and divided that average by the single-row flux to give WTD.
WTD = 1.00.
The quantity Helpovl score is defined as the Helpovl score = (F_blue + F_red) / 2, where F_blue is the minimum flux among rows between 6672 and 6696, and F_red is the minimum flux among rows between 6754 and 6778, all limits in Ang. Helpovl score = 1.41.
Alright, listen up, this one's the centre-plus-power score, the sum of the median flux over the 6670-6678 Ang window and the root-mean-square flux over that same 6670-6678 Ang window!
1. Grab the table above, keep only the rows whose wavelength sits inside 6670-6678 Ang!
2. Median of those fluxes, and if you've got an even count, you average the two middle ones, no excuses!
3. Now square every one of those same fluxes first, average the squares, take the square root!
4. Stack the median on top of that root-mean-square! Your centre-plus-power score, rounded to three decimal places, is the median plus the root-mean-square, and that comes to 2.979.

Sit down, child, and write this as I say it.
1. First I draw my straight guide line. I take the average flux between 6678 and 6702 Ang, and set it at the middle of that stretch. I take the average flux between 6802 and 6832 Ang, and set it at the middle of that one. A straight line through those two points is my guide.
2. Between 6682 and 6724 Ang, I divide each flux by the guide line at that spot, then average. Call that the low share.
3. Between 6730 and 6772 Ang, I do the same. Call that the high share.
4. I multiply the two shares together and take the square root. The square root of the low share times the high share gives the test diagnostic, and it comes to 0.98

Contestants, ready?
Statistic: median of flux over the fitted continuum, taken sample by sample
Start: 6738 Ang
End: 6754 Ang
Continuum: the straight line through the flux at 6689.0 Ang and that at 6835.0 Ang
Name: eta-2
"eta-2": 0.962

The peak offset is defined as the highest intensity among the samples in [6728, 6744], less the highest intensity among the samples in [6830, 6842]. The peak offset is 0.00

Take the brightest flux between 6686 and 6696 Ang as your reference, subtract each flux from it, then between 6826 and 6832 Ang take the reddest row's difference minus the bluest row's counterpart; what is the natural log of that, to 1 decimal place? -4.2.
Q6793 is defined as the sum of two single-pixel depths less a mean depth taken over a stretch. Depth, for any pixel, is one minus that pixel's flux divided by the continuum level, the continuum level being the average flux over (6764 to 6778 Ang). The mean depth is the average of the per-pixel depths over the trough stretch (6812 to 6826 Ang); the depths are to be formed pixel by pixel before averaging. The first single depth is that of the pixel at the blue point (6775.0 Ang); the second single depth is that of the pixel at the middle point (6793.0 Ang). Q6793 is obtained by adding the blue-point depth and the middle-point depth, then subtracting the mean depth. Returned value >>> -0.081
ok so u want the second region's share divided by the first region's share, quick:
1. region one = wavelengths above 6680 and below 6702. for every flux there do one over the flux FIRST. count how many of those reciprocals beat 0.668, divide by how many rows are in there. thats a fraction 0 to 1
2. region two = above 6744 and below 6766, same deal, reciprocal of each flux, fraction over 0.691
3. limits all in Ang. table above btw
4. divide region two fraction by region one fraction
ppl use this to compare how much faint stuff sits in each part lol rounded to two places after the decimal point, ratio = 1.80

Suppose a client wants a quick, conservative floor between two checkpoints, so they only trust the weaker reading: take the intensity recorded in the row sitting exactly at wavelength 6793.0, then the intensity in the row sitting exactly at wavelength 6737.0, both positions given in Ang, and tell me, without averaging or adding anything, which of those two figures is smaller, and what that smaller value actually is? 1.43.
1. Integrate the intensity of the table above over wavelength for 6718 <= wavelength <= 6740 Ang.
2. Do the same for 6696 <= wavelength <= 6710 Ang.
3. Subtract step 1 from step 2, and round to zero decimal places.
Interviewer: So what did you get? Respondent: -12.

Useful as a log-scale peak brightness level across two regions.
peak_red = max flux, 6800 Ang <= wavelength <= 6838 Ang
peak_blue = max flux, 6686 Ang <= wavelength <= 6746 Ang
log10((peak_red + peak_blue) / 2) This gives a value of 0.179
